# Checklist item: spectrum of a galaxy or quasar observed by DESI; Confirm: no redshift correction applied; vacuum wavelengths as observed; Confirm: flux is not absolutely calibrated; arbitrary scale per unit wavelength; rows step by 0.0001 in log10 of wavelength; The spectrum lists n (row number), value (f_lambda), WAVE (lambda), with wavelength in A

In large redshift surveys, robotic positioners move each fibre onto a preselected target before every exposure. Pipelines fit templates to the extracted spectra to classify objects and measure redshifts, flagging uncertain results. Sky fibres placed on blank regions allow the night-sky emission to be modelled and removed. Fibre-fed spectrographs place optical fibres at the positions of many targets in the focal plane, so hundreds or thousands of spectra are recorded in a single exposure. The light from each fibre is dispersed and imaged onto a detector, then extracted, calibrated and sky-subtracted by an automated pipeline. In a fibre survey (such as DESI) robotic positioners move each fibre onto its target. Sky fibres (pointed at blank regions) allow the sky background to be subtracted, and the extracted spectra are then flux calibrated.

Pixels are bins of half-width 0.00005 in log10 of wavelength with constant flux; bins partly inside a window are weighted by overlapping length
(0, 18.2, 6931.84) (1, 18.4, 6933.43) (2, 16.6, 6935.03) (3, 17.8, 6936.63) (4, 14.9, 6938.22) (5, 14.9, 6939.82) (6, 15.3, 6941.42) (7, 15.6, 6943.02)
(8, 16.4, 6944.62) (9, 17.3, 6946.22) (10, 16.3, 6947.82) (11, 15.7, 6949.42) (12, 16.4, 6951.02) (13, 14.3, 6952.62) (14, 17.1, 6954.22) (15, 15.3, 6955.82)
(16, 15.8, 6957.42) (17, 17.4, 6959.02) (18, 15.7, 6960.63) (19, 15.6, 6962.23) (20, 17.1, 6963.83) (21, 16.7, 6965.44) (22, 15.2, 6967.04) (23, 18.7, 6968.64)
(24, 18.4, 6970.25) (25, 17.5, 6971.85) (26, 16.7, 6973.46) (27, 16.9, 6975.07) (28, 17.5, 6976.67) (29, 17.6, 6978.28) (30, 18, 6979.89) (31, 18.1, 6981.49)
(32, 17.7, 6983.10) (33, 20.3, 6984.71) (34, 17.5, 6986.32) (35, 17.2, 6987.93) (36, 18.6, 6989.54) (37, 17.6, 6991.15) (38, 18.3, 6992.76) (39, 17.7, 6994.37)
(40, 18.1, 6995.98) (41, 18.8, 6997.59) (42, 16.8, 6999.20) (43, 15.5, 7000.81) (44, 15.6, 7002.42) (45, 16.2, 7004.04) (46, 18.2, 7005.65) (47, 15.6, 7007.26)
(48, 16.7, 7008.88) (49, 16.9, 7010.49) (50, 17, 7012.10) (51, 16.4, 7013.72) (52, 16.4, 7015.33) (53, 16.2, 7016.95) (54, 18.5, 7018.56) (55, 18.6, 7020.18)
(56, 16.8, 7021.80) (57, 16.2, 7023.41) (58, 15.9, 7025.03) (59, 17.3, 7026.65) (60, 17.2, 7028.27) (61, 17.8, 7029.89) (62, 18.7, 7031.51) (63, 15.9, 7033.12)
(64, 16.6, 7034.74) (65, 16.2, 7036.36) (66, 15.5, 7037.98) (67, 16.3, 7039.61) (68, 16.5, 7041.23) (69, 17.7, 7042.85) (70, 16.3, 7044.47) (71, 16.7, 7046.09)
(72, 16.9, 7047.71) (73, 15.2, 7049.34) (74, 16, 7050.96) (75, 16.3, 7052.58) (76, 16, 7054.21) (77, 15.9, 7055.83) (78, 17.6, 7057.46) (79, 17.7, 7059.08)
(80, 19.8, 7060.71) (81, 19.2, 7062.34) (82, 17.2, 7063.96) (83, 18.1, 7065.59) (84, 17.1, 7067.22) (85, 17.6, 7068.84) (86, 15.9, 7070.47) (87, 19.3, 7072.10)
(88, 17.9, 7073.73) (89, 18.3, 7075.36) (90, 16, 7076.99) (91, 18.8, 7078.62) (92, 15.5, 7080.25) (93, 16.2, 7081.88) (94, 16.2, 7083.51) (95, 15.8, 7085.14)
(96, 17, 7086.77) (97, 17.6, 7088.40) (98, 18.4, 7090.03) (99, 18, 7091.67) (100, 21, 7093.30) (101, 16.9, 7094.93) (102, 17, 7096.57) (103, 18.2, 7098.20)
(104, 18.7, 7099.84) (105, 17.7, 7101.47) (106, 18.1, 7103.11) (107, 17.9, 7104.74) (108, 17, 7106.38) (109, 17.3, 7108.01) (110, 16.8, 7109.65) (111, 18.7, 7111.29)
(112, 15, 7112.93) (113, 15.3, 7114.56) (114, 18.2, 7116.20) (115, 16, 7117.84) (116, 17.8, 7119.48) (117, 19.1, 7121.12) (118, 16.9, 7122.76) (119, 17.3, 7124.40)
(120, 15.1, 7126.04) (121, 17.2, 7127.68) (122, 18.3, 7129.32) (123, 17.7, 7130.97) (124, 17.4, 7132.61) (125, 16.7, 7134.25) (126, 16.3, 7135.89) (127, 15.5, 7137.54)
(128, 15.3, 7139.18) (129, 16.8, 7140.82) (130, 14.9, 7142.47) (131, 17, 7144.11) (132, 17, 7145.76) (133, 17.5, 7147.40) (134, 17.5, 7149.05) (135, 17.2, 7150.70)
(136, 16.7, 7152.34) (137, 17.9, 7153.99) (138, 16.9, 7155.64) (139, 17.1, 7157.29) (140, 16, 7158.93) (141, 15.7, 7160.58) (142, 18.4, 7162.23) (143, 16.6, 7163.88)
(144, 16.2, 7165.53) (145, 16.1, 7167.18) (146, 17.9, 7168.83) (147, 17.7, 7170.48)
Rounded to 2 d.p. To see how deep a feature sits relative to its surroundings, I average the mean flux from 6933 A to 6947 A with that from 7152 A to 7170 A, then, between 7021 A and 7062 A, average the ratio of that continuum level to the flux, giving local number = 0.99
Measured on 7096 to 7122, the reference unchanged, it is 0.96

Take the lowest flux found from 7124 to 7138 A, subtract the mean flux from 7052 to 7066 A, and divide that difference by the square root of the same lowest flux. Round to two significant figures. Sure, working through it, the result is -0.63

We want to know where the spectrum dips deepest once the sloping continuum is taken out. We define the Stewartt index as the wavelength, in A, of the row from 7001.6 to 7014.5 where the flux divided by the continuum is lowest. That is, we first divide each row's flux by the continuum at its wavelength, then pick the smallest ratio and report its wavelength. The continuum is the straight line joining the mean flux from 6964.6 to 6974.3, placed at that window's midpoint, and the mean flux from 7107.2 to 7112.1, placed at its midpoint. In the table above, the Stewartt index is 7007.26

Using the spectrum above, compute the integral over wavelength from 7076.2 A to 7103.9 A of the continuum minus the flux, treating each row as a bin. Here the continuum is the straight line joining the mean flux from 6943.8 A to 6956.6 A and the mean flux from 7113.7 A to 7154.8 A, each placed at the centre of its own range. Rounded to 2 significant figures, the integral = -21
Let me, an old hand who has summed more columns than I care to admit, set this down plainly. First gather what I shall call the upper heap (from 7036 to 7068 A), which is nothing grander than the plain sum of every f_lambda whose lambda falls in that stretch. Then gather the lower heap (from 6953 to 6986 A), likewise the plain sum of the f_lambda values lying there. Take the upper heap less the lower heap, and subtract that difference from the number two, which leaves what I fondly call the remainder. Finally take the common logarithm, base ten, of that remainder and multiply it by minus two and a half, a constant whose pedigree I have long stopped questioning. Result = -2.1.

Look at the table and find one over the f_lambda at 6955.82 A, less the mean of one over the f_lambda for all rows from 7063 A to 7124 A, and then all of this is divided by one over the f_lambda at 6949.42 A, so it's 0.12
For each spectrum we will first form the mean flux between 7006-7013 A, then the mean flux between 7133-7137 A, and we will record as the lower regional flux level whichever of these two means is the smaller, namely 16.5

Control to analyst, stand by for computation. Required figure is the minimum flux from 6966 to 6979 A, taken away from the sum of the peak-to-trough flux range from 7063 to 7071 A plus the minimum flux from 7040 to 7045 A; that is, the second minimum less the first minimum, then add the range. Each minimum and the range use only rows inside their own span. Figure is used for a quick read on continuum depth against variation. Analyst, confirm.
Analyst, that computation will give 3.3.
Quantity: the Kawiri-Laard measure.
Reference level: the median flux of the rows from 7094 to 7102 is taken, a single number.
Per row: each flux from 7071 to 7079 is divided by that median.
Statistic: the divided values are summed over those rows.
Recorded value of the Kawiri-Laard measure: 5.10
